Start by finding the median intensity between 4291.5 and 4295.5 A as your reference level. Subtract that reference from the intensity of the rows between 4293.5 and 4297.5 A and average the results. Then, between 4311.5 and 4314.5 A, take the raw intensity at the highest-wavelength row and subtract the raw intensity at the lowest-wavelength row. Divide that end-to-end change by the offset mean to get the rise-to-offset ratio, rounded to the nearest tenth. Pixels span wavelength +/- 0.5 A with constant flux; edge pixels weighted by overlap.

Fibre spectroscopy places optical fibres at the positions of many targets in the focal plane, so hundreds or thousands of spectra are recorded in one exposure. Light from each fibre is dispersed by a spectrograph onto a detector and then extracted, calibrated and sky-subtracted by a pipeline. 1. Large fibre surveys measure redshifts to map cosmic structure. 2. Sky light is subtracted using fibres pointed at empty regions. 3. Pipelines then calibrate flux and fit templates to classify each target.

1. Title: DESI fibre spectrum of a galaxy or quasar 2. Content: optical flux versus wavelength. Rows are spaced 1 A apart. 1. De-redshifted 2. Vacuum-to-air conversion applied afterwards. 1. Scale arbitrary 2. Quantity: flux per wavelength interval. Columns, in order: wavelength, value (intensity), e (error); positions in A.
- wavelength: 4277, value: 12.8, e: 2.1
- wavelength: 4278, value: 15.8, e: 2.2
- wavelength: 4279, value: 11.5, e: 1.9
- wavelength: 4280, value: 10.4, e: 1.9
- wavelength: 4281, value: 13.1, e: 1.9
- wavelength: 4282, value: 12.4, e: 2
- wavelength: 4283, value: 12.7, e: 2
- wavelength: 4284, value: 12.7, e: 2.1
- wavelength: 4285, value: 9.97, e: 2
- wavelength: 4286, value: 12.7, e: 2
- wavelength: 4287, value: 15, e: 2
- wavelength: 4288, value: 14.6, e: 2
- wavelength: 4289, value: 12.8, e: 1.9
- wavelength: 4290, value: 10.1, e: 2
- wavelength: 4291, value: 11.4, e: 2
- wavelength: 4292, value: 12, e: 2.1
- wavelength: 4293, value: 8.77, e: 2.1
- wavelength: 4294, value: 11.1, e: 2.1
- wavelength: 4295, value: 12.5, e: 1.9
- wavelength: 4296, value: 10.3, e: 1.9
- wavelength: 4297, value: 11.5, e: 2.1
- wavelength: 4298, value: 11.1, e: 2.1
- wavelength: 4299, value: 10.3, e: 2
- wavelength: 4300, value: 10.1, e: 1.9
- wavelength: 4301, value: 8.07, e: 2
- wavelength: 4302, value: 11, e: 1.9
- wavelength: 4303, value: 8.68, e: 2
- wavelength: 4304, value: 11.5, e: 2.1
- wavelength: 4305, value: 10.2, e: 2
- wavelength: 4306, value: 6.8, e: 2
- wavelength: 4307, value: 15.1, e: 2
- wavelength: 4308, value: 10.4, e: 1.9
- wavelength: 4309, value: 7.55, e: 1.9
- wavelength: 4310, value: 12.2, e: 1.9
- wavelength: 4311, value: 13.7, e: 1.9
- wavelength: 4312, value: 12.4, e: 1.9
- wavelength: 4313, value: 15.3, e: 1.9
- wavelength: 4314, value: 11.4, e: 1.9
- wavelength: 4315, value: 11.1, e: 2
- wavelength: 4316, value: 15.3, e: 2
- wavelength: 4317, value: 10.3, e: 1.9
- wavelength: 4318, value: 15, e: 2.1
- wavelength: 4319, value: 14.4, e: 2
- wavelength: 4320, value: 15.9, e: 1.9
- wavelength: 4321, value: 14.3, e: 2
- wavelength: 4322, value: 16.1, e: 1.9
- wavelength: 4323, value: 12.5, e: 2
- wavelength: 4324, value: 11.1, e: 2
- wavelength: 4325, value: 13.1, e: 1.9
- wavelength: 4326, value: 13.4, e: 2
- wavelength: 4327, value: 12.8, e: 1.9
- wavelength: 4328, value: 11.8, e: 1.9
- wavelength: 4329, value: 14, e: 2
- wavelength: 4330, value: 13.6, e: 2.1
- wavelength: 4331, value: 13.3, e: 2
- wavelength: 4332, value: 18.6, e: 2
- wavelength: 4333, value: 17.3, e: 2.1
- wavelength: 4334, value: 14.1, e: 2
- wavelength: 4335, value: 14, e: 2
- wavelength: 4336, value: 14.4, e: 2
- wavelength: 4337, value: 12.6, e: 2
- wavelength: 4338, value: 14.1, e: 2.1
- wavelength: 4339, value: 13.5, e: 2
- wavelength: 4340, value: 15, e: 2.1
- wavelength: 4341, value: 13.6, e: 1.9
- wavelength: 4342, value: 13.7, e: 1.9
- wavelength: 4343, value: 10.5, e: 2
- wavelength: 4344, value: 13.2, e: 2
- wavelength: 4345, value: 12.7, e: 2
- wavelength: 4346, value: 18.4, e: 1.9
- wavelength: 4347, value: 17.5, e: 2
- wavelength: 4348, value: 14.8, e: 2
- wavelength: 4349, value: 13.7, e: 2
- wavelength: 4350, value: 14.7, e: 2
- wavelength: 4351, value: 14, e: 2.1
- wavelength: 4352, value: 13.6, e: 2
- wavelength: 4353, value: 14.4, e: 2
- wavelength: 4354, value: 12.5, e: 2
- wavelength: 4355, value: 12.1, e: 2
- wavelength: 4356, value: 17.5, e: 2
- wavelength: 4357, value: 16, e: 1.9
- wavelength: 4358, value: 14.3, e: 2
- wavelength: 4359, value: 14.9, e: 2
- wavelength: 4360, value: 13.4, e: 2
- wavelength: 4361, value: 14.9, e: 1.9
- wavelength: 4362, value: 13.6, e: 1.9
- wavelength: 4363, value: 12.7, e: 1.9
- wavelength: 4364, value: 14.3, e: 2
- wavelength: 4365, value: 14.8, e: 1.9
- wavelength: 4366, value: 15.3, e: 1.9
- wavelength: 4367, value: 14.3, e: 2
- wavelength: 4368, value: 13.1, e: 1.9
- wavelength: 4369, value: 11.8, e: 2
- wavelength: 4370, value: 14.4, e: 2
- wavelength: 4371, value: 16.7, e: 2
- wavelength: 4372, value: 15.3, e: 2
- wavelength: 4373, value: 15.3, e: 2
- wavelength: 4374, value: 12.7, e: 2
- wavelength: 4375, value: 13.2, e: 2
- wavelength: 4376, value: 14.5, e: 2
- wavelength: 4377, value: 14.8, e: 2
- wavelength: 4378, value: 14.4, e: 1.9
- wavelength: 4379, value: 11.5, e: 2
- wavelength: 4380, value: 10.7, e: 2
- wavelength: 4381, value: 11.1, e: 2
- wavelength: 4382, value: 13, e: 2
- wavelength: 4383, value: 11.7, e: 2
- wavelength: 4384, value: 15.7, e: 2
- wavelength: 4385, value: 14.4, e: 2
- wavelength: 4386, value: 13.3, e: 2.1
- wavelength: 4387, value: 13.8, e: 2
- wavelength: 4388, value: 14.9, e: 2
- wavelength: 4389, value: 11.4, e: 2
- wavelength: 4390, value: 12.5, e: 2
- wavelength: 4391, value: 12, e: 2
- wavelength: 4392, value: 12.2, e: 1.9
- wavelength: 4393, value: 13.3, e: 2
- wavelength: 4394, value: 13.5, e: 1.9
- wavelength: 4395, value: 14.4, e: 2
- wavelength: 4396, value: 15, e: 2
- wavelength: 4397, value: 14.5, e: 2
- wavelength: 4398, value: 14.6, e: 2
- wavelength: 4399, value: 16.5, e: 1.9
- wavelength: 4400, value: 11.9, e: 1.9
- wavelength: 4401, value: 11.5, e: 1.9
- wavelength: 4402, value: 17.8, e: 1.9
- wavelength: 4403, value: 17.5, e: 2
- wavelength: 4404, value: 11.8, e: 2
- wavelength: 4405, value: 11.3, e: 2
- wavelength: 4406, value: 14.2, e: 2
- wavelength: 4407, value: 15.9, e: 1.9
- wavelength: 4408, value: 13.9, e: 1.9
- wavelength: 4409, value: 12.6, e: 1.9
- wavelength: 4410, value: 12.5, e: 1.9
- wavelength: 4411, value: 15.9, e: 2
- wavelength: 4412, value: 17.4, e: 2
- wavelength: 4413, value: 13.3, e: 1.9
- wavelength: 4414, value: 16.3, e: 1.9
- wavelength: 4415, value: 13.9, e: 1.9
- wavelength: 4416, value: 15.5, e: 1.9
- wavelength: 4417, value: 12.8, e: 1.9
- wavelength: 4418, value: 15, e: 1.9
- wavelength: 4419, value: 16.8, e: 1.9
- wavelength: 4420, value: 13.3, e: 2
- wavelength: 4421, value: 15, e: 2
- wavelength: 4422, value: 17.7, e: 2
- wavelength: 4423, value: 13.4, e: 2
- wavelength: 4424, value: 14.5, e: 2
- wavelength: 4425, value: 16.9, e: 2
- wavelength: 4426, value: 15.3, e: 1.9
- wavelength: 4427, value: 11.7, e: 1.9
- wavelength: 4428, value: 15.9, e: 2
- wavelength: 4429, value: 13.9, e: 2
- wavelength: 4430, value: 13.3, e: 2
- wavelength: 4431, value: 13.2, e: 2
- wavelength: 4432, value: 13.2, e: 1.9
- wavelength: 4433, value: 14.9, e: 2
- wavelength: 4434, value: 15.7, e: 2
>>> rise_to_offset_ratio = 5.0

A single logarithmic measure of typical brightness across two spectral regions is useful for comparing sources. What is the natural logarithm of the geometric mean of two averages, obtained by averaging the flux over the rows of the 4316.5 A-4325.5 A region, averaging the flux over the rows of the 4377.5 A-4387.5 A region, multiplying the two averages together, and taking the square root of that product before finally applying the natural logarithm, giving 2.59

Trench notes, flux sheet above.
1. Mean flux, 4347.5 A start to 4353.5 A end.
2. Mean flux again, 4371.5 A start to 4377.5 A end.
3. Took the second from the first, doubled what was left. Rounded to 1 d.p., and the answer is -0.2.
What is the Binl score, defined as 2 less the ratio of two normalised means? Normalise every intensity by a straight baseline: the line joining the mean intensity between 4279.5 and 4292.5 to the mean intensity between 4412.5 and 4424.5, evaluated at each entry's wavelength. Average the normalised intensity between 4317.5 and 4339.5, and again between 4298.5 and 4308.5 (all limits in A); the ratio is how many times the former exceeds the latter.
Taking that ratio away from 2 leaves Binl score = 0.670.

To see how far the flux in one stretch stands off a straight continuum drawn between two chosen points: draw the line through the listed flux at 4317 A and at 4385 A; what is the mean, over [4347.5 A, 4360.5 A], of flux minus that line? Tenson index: 1.8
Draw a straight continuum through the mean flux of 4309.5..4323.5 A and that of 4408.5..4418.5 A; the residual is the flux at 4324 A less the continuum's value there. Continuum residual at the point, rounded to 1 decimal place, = -2.5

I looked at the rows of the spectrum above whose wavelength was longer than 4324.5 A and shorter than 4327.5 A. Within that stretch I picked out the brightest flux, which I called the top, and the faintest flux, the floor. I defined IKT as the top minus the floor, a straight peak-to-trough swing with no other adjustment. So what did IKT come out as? 1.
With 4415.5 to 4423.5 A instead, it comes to 5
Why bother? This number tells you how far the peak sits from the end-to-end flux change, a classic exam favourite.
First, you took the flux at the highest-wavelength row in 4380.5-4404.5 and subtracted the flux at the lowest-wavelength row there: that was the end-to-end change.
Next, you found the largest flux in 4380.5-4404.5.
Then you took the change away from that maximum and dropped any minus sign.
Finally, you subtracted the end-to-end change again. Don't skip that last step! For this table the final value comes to 16.4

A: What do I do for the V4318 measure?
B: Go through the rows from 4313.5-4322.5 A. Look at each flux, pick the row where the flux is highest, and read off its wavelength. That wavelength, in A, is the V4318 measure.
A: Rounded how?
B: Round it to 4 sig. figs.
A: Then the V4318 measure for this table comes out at 4322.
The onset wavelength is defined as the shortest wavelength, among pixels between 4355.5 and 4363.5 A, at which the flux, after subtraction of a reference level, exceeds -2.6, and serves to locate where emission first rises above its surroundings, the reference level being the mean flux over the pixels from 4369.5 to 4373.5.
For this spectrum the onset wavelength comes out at 4356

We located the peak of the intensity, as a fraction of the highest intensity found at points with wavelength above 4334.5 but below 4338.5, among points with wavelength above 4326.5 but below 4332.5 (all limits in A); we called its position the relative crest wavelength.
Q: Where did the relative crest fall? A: 4332 A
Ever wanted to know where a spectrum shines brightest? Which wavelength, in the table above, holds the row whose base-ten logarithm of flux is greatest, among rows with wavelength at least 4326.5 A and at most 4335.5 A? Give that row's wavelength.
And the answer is 4332 A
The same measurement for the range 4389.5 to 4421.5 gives 4402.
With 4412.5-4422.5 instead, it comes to 4422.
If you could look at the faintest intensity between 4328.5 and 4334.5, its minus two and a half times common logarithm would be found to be -2.81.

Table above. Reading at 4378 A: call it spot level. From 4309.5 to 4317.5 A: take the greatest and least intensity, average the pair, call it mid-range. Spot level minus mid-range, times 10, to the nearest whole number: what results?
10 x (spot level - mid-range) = 16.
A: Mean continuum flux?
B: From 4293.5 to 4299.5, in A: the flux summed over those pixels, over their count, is 11.1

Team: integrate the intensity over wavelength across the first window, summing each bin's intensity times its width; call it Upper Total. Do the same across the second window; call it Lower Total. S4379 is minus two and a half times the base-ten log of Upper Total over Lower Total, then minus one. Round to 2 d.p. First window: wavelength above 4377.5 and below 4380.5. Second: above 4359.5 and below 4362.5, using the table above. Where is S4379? -0.85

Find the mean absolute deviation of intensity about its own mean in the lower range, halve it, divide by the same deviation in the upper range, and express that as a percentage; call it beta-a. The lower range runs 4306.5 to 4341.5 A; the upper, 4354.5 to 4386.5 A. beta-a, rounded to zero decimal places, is 58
